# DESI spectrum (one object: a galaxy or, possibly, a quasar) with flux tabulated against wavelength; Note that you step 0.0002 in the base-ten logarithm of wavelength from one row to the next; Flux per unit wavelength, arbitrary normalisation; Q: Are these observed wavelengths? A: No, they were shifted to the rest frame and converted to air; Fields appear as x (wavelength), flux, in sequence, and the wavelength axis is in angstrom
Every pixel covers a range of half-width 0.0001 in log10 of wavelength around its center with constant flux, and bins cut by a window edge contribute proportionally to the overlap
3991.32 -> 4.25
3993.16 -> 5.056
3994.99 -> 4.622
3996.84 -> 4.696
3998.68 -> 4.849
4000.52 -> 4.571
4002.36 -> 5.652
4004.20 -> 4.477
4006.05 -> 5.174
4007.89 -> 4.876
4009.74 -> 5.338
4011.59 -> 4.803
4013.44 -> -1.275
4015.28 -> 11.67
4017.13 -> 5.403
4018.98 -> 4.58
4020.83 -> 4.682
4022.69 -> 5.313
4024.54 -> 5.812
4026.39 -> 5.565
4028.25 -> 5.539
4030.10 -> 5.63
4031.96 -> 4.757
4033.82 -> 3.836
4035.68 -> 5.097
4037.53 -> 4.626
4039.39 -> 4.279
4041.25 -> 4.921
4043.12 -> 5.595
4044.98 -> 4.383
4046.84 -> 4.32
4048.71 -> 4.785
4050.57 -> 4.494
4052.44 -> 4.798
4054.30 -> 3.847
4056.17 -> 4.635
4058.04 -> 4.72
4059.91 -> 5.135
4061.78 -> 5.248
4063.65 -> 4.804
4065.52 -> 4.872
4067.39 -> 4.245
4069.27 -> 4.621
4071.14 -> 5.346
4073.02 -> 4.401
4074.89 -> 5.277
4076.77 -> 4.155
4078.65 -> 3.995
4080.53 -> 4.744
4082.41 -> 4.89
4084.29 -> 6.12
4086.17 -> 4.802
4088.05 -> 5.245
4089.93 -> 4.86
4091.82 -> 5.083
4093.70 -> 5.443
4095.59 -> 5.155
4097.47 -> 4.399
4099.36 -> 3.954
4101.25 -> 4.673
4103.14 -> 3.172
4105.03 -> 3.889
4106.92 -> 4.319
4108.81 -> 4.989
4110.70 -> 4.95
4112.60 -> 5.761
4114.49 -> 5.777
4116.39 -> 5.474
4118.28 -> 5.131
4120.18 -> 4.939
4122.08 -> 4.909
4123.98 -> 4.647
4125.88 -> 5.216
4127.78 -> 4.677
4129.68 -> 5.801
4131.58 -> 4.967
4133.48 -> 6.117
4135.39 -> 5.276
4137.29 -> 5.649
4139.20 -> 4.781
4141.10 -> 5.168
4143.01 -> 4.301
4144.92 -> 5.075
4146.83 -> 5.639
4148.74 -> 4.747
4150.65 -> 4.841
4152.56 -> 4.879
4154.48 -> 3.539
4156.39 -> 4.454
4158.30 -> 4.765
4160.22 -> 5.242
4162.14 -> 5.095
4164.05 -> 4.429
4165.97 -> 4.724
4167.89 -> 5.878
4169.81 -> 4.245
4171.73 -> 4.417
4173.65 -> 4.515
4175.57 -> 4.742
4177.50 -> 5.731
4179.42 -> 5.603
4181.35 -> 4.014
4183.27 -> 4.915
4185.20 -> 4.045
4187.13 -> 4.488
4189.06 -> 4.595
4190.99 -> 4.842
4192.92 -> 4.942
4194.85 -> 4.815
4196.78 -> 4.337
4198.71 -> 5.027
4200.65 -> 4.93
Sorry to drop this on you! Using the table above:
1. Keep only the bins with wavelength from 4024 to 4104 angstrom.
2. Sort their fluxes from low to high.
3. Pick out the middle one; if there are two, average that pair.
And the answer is 4.80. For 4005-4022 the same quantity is 4.88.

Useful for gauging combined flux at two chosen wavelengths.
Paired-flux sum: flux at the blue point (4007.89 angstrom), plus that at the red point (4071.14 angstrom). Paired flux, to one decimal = 10.2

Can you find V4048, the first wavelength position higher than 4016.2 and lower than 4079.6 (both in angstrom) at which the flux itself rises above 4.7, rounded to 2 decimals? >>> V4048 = 4017.13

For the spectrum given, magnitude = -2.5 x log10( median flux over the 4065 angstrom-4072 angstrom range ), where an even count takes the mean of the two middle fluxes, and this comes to -1.69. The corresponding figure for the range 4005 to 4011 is -1.78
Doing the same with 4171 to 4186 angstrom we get -1.66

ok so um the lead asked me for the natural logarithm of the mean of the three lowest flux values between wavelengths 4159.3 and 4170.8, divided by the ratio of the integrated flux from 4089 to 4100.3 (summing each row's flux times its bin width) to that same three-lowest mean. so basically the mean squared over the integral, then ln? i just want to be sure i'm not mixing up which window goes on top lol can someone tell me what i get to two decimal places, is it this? -1.00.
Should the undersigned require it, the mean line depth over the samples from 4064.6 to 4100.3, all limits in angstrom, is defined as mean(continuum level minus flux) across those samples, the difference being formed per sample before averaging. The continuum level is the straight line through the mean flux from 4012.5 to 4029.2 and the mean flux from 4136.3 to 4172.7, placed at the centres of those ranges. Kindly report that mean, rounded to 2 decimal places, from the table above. 0.24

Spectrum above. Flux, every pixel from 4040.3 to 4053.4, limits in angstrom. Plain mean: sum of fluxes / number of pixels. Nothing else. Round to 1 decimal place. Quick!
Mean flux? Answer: 4.8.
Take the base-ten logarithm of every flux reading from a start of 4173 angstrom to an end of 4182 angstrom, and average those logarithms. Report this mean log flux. 0.69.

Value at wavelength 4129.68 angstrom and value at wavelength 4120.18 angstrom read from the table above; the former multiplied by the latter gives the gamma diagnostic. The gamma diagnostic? 29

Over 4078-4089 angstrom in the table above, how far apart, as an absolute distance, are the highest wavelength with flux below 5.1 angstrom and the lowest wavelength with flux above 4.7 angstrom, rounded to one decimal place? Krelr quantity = 5.6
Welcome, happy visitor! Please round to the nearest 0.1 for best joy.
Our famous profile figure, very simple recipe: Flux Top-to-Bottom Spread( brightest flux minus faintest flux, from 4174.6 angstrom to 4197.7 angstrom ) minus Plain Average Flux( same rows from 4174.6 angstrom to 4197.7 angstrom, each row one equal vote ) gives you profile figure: -3.0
